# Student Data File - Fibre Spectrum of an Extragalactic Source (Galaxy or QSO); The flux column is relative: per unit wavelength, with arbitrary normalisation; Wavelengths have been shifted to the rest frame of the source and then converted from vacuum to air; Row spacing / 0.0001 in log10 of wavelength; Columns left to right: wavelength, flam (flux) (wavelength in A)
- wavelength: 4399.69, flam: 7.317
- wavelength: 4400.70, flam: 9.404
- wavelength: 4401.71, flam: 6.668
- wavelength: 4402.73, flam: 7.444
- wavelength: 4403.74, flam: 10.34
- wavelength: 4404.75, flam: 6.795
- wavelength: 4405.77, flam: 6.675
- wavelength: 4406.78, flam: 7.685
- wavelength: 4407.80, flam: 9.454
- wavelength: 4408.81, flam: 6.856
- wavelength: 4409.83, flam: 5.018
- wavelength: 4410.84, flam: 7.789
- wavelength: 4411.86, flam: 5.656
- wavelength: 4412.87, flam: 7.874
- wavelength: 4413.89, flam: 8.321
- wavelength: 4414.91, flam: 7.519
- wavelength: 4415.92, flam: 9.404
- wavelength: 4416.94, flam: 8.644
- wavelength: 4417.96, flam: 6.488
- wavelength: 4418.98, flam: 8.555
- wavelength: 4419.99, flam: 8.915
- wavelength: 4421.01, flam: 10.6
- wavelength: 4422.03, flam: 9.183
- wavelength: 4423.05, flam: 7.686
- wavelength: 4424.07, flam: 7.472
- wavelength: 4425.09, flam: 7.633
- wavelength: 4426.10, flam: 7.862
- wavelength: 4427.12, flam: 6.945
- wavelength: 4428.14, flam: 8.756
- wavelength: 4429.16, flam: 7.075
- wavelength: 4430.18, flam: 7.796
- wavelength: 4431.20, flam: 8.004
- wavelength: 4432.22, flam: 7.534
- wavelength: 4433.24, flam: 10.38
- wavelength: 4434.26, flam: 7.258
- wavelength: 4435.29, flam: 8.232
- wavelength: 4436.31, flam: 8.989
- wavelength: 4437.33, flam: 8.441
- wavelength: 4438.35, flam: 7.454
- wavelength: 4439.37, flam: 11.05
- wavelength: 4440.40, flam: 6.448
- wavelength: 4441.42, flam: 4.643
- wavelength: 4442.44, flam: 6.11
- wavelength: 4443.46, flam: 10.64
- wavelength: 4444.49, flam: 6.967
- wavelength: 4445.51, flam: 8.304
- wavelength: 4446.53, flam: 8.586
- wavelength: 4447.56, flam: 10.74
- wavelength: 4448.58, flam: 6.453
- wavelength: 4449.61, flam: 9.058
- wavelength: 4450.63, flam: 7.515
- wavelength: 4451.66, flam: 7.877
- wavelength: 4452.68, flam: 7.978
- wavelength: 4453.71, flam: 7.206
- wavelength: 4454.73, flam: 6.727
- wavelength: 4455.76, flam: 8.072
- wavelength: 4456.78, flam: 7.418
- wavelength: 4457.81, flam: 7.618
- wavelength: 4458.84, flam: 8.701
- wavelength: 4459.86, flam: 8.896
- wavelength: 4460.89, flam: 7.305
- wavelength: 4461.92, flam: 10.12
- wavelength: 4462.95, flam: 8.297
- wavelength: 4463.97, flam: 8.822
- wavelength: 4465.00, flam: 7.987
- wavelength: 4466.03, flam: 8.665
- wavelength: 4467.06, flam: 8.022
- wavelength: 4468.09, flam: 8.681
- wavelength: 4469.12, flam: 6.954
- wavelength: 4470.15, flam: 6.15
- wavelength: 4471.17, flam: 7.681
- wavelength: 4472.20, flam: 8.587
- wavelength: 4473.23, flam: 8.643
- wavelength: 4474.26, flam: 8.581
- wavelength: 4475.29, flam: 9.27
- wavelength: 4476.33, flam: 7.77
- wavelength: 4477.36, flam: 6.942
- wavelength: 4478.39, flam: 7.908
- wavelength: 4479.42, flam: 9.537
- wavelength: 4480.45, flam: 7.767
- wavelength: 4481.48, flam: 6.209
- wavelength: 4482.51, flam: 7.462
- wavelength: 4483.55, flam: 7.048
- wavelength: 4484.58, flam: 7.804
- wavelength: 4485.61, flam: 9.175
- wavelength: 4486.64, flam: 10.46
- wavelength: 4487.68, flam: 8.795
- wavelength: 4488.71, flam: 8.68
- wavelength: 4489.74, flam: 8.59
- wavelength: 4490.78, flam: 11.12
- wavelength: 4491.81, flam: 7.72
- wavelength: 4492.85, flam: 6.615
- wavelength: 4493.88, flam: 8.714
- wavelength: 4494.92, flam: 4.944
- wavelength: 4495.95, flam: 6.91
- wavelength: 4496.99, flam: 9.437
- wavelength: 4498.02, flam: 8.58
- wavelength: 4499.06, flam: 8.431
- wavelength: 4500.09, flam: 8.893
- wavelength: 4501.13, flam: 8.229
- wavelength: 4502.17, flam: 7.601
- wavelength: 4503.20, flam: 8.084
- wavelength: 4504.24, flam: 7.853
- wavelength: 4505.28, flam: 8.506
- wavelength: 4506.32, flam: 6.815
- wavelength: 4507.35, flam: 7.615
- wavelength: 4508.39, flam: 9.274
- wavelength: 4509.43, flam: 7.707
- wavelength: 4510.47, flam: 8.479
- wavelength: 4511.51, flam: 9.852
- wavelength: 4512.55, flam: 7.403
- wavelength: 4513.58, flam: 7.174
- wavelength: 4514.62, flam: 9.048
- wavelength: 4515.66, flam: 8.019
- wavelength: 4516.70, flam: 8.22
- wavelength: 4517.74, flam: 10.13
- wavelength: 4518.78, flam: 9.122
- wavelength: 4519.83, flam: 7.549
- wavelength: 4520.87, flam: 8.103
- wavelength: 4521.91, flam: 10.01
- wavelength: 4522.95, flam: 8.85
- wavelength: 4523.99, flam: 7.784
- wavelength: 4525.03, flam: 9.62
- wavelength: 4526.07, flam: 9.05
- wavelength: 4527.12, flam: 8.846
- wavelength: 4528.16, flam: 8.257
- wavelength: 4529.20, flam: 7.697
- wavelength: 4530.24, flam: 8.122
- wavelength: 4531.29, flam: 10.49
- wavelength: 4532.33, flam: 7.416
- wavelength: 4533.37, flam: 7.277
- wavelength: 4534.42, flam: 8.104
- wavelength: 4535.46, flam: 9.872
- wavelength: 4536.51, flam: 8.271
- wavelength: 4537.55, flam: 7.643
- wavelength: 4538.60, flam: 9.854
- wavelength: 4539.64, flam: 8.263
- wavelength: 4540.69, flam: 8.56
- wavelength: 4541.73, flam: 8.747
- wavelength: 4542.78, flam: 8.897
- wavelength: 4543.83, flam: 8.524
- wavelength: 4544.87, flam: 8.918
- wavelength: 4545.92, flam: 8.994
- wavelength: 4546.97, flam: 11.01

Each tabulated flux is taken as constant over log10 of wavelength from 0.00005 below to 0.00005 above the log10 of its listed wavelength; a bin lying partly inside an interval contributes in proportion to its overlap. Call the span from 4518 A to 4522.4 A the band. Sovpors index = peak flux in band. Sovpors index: 10.01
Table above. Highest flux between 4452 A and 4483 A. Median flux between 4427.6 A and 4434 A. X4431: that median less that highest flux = -2.2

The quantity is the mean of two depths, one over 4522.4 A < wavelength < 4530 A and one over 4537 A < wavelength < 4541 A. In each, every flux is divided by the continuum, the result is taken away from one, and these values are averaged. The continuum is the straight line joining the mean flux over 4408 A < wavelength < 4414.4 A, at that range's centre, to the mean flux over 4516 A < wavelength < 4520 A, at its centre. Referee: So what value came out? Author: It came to 0.05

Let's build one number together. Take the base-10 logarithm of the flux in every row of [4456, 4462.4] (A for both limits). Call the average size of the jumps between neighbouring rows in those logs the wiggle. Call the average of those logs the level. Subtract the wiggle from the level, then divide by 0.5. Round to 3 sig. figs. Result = 1.71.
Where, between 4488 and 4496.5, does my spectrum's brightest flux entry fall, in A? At 4490.78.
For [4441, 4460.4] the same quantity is 4447.56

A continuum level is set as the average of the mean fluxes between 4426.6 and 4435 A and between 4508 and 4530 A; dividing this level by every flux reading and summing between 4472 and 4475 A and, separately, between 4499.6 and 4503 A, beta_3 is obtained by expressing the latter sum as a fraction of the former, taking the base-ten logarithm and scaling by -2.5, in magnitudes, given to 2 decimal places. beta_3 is -0.05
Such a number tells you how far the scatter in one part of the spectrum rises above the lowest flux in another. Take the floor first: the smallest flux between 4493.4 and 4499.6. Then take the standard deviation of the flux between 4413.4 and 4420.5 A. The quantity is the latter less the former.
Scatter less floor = -4.0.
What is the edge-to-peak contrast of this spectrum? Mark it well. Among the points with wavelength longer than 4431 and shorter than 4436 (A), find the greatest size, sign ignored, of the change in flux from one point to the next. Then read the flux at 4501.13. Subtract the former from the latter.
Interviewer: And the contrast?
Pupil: 5.11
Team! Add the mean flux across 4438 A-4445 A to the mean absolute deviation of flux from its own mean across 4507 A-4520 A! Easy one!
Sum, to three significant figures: 8.44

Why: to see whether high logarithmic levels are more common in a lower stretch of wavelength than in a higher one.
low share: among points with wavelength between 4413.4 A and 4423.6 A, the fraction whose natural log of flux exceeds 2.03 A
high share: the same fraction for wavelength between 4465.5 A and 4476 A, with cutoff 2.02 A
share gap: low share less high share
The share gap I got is 0.00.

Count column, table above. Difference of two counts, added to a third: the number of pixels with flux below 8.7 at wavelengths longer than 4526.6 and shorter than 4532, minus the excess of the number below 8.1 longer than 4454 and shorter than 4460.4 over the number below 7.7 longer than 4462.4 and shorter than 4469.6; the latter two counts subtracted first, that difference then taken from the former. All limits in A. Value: 0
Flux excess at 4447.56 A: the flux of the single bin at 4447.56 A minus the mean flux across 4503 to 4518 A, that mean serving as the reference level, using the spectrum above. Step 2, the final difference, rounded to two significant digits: 2.5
